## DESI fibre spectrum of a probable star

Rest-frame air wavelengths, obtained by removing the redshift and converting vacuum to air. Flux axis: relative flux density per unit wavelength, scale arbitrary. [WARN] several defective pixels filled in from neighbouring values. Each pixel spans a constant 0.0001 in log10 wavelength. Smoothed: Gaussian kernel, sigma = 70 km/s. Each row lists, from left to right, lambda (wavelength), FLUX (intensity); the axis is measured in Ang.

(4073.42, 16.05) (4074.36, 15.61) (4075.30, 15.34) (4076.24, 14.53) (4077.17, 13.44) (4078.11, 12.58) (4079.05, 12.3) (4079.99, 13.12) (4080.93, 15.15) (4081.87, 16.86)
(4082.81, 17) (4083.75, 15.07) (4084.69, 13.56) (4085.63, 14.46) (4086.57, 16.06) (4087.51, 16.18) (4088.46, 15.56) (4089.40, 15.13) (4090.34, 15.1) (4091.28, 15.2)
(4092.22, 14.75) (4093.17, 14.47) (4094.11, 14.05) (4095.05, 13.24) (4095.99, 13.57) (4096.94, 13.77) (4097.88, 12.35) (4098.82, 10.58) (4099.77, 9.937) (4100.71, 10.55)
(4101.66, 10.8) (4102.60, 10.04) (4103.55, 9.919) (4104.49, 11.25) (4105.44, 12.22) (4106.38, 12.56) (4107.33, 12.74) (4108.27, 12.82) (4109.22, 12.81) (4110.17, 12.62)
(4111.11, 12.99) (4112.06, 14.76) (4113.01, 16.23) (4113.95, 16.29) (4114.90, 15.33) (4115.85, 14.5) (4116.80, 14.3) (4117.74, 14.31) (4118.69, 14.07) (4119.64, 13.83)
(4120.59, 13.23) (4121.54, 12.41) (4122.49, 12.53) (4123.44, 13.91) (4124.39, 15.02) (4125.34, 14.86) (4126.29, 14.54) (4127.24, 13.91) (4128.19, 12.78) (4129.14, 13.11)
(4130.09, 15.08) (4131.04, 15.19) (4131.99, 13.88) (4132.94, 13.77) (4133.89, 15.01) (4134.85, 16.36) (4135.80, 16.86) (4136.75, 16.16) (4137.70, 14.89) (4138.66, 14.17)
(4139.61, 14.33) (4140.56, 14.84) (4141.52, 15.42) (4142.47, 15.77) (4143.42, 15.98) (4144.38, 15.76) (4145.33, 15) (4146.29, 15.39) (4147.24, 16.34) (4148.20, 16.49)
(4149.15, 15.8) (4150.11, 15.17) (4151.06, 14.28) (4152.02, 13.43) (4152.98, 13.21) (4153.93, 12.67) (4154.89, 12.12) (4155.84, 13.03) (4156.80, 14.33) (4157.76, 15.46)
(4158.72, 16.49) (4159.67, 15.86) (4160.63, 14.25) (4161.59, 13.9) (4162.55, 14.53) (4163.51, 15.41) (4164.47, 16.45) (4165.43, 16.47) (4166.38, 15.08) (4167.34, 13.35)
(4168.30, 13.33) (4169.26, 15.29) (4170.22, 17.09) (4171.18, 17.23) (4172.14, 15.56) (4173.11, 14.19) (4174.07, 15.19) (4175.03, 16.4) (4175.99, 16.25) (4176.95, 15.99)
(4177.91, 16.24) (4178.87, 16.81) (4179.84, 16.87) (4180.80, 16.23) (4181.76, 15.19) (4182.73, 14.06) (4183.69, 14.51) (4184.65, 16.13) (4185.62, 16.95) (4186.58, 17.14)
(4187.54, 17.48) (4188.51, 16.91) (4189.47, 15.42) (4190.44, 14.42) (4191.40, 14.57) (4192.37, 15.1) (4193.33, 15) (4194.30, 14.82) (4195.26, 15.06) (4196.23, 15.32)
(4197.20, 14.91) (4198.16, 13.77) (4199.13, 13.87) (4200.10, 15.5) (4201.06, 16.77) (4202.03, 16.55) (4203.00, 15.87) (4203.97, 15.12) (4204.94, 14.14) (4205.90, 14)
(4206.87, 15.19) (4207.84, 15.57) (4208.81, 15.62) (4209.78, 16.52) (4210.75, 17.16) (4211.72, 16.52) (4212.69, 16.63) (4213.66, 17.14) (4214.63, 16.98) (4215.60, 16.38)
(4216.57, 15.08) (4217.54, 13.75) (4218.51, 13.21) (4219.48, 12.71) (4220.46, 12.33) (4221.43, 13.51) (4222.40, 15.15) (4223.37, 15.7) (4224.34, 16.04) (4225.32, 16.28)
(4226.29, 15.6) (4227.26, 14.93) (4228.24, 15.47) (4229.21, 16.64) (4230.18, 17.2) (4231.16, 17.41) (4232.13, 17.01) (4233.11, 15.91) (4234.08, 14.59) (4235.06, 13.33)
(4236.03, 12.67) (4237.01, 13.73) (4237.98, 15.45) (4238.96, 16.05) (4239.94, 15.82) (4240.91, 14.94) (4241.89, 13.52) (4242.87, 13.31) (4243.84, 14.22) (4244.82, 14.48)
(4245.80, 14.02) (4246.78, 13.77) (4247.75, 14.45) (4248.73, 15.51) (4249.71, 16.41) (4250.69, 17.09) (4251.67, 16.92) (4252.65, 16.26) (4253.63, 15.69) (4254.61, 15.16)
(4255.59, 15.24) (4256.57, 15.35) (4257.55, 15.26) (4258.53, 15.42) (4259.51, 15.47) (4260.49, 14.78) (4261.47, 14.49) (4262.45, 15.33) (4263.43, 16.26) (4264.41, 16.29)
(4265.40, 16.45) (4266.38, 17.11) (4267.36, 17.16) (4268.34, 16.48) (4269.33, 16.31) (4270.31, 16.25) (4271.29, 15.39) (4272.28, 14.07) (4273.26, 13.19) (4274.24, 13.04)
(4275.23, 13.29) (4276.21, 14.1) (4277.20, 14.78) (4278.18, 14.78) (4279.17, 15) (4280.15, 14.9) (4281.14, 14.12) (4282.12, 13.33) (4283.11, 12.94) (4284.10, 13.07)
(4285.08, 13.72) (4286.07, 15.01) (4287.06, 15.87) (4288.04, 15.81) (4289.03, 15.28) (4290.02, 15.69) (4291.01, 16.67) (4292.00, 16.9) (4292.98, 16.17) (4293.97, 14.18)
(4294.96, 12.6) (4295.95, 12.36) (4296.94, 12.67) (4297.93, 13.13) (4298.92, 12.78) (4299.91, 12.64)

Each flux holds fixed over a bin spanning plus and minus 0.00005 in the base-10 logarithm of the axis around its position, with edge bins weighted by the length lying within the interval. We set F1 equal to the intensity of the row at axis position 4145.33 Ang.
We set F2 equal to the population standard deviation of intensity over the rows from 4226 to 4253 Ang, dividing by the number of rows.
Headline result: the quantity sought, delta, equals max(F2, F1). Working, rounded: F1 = 15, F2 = 1.33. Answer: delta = 15.0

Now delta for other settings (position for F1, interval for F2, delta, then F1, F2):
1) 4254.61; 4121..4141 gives 15.2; 15.16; 1.16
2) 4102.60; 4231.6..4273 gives 10.0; 10.04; 1.15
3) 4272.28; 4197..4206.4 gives 14.1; 14.07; 1.05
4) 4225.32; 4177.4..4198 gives 16.3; 16.28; 1.02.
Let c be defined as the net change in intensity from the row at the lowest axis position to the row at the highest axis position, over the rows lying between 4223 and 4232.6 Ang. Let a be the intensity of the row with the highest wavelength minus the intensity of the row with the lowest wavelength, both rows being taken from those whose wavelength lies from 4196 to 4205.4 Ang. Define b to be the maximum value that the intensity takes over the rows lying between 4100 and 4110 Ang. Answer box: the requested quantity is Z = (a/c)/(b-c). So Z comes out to -0.08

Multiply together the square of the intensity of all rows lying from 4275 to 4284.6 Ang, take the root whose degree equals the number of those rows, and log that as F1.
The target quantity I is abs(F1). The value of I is 196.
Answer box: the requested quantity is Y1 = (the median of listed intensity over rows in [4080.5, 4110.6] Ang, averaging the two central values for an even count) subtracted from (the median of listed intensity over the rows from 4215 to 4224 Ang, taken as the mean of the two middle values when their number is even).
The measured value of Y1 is 0.2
